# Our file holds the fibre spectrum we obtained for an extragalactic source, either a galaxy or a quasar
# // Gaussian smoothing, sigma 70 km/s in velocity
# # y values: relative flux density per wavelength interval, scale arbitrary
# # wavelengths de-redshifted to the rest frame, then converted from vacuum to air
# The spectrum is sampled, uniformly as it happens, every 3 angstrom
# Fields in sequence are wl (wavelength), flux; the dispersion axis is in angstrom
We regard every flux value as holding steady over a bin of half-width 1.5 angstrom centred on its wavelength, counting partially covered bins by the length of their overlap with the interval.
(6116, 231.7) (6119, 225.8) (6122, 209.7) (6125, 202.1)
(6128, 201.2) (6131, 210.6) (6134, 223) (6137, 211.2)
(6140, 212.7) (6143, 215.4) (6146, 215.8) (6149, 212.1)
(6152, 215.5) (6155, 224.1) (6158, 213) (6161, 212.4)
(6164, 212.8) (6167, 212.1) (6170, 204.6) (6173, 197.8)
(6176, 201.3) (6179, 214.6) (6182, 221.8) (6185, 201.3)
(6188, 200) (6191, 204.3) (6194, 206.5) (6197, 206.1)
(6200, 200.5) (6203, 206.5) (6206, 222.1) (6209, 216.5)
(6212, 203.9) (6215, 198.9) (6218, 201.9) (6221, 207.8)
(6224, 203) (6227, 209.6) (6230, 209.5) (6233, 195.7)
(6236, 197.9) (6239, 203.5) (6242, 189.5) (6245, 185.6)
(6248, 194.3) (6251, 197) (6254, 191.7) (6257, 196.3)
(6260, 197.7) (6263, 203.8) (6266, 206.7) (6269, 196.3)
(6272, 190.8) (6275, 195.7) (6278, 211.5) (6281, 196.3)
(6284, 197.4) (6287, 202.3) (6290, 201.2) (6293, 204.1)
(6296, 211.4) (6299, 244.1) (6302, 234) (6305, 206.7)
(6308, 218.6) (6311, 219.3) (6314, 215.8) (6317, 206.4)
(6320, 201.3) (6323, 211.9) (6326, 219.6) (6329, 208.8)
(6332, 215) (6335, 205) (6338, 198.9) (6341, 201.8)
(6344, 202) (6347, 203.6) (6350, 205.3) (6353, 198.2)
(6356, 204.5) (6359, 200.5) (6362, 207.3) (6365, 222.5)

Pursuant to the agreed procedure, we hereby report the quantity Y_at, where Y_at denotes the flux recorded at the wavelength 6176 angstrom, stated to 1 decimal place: 201.3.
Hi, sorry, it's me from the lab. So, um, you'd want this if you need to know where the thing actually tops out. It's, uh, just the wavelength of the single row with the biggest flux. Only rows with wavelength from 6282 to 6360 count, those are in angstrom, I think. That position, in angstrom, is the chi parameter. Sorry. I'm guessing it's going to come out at 6299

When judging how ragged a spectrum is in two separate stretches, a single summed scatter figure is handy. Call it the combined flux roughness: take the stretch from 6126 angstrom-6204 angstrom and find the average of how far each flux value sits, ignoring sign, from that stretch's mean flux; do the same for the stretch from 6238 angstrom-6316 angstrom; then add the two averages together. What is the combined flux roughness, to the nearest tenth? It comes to 16.0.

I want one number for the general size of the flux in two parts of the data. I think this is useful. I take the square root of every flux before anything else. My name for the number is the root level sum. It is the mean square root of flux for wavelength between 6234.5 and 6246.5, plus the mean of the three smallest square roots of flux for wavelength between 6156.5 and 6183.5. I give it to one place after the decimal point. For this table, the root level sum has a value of 28.1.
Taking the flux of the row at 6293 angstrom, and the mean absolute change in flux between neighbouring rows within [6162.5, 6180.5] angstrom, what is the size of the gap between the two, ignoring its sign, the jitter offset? 198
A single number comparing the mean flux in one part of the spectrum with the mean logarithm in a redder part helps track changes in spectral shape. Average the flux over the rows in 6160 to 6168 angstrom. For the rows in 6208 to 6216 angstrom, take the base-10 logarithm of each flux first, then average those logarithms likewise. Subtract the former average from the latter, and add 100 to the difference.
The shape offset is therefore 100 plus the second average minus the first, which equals -110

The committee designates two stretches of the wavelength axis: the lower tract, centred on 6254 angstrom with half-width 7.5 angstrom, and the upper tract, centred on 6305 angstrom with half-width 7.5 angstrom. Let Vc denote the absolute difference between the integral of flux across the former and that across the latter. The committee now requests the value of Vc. 437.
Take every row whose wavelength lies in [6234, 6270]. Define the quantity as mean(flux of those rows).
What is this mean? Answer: 197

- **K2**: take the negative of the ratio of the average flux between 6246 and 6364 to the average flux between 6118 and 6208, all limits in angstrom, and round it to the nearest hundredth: -0.98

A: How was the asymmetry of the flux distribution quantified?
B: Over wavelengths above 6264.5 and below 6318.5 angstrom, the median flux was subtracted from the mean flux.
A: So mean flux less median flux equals 2.3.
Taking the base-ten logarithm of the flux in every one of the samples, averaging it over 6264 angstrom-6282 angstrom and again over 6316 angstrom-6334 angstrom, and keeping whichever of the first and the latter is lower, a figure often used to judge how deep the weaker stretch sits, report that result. 2.30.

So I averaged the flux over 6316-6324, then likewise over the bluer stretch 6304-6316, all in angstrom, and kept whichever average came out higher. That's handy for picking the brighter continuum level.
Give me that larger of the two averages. 215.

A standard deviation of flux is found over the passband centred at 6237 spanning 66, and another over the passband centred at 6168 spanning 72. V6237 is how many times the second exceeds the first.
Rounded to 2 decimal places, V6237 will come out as 0.86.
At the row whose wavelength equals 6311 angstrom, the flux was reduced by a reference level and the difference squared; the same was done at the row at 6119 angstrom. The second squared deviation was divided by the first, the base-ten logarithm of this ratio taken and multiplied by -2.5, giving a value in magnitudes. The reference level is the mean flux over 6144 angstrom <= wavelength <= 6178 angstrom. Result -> -1.3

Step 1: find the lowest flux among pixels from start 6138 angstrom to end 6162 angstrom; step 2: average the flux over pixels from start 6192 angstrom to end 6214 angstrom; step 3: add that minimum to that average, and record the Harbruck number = 421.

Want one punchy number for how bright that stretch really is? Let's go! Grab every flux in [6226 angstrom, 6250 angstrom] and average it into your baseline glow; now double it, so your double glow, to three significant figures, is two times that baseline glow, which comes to 396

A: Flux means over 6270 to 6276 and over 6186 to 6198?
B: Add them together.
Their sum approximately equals 397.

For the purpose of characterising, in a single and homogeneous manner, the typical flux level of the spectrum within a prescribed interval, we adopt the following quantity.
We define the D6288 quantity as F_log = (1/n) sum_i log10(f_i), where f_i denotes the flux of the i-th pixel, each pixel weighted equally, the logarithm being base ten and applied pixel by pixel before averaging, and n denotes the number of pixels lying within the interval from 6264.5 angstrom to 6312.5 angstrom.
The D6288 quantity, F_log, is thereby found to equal 2.32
